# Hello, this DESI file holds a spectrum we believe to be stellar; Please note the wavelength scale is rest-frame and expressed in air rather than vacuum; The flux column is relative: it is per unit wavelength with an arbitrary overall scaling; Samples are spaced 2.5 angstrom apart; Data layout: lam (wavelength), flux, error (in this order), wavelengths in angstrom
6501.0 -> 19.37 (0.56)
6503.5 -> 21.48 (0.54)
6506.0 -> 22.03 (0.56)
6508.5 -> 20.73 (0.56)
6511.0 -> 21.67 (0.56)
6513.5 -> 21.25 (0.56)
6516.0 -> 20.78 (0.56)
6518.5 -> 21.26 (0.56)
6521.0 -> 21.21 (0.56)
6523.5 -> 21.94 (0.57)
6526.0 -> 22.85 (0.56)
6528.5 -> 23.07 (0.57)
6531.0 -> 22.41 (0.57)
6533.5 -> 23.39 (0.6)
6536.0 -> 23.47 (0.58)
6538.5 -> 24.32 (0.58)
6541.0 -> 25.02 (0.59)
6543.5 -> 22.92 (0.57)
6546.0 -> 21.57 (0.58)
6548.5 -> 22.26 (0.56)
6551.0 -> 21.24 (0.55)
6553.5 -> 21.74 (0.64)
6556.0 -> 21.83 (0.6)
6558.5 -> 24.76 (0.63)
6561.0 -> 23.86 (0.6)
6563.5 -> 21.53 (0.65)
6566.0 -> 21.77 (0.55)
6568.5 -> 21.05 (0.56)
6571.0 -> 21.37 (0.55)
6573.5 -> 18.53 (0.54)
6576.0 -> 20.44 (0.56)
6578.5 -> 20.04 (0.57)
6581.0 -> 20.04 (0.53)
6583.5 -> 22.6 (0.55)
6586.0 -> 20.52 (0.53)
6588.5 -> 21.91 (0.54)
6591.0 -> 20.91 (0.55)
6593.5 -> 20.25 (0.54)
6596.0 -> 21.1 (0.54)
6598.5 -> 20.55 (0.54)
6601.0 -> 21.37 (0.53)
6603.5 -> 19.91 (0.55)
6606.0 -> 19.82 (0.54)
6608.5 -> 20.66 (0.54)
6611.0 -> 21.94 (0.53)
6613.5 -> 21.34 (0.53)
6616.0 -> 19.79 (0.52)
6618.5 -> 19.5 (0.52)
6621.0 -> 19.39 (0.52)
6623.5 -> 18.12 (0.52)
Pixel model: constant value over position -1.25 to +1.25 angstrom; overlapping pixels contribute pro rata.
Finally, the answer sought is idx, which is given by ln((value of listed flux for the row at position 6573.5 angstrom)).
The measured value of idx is 2.92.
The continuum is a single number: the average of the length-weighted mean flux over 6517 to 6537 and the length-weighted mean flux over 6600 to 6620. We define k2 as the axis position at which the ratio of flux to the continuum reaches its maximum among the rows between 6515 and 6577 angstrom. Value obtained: 6541.0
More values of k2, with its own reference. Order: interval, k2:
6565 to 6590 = 6583.5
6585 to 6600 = 6588.5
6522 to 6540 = 6538.5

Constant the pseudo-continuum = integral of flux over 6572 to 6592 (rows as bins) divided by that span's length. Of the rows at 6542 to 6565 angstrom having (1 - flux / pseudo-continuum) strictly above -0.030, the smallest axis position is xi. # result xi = 6551.0 angstrom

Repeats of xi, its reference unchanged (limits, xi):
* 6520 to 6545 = 6521.0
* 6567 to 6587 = 6568.5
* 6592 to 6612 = 6593.5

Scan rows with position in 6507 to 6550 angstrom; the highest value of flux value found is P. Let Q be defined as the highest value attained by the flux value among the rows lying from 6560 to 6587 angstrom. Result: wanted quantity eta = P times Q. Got 597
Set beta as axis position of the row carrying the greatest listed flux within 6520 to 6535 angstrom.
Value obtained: 6533.5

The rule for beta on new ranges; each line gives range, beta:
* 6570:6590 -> 6583.5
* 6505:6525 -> 6506.0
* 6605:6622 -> 6611.0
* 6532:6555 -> 6541.0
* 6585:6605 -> 6588.5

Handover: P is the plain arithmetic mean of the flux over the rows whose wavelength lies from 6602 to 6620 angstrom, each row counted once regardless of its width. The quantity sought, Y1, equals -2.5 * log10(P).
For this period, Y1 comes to -3.28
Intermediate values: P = 20.4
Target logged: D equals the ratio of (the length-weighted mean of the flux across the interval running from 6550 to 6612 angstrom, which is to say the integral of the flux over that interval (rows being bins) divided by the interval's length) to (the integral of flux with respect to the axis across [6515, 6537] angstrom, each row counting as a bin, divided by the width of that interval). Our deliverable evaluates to 0.95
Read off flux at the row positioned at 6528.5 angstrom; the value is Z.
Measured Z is 23.07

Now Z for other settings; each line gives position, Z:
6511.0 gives 21.67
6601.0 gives 21.37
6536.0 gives 23.47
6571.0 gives 21.37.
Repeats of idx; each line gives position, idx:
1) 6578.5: 3.00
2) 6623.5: 2.90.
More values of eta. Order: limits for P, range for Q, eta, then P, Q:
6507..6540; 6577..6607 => 550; 24.32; 22.6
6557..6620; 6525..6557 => 619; 24.76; 25.02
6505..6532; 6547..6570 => 571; 23.07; 24.76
